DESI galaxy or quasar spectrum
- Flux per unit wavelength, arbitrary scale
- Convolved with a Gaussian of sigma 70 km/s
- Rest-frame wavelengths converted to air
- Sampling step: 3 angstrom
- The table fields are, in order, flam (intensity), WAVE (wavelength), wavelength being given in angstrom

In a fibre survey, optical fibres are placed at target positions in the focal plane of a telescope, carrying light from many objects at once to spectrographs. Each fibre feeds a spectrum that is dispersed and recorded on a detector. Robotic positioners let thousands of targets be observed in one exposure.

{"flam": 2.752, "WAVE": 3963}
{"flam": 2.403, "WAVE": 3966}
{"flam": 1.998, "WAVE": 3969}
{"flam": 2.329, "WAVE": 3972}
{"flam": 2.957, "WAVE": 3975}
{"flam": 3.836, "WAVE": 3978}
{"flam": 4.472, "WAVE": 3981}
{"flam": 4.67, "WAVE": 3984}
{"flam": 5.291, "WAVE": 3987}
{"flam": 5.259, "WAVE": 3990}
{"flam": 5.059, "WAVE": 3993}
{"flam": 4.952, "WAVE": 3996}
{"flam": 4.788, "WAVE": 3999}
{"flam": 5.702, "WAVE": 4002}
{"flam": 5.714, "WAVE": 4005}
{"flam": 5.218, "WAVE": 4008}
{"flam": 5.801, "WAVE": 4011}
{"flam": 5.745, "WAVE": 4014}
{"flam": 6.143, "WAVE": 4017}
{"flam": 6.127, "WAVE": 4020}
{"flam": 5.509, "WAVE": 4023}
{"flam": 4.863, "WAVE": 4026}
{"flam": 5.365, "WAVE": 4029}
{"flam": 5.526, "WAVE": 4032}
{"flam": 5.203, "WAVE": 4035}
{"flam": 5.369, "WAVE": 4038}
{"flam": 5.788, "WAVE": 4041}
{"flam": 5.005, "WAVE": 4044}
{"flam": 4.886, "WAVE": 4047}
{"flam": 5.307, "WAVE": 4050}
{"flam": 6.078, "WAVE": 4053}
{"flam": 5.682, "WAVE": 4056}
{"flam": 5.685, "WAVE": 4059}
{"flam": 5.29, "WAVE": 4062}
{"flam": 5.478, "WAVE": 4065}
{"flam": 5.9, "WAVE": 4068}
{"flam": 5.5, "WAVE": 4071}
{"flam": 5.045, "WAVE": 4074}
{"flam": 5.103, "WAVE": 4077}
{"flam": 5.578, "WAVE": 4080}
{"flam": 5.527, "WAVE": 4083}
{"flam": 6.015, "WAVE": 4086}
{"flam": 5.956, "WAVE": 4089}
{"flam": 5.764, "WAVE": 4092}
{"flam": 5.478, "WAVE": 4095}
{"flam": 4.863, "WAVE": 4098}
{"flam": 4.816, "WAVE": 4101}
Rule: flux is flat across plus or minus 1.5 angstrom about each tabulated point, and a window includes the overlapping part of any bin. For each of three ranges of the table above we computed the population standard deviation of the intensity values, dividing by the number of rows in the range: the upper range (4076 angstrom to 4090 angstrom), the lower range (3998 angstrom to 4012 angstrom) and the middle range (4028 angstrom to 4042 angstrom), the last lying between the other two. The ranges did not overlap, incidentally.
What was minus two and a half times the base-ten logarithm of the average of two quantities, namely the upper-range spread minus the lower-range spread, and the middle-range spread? 2.9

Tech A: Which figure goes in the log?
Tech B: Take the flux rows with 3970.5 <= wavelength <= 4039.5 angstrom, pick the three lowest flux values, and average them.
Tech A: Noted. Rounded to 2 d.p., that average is 3.04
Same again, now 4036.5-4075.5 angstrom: 4.98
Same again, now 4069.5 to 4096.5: 5.21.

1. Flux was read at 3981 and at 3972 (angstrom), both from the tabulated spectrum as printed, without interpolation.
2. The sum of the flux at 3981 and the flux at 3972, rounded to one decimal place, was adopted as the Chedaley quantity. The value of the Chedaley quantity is 6.8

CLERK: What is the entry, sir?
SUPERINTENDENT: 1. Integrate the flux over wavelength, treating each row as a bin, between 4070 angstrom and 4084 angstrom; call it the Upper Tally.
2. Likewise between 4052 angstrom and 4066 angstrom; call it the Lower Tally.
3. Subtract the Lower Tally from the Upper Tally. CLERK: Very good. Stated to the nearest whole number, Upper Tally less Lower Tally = -4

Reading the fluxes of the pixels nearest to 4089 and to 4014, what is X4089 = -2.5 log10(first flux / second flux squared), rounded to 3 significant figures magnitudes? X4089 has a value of 1.86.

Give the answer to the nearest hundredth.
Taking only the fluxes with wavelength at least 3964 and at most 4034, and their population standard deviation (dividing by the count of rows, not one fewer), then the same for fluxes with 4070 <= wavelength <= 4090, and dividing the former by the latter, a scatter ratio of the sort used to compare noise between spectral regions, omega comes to 3.48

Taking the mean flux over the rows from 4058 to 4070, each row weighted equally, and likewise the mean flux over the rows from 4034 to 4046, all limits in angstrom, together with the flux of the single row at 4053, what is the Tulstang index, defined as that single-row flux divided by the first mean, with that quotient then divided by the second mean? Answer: 0.20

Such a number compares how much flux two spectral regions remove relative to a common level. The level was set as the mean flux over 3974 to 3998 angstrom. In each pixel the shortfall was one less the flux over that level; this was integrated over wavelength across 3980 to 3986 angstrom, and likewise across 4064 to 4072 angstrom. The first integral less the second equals 2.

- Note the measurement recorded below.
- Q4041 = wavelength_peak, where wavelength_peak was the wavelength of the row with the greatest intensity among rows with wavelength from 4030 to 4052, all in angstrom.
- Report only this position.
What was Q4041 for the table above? 4041 angstrom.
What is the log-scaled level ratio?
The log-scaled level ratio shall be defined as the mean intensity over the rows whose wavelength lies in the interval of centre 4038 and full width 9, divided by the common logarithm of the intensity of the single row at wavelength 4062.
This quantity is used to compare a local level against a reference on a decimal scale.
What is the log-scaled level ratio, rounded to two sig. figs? 7.5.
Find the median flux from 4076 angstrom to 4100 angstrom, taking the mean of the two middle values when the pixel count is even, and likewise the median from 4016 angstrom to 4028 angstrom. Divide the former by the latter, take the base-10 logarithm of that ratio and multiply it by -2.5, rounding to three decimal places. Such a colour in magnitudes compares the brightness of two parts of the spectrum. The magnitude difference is 0.051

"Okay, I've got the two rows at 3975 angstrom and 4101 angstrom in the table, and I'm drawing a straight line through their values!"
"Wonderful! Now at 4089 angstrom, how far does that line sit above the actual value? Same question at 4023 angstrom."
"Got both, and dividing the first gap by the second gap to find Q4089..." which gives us 0.71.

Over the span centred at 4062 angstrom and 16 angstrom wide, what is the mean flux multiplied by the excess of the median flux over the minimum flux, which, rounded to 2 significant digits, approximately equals 2.2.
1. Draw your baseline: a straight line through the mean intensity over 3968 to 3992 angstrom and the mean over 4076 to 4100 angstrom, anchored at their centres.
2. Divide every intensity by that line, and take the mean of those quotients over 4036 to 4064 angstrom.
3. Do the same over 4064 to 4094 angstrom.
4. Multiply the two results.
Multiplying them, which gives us 1.14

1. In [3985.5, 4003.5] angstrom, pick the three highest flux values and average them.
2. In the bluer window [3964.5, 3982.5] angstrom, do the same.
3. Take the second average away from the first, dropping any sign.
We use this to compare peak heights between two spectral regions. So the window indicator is 1.7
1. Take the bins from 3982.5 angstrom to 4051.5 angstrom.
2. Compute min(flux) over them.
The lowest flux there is 4.67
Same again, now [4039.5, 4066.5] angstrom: 4.886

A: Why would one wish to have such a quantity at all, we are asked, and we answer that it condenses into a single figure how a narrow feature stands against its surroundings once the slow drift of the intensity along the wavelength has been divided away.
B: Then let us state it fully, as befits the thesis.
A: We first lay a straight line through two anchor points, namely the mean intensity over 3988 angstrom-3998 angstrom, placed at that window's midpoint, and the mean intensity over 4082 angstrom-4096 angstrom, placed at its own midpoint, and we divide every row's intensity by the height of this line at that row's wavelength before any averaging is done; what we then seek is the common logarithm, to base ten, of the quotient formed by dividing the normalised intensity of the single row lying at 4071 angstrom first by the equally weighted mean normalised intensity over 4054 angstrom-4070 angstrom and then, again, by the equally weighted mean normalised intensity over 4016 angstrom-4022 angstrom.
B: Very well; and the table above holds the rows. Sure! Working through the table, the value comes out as -0.08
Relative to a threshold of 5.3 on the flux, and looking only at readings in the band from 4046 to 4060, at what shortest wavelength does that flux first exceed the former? 4050 angstrom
